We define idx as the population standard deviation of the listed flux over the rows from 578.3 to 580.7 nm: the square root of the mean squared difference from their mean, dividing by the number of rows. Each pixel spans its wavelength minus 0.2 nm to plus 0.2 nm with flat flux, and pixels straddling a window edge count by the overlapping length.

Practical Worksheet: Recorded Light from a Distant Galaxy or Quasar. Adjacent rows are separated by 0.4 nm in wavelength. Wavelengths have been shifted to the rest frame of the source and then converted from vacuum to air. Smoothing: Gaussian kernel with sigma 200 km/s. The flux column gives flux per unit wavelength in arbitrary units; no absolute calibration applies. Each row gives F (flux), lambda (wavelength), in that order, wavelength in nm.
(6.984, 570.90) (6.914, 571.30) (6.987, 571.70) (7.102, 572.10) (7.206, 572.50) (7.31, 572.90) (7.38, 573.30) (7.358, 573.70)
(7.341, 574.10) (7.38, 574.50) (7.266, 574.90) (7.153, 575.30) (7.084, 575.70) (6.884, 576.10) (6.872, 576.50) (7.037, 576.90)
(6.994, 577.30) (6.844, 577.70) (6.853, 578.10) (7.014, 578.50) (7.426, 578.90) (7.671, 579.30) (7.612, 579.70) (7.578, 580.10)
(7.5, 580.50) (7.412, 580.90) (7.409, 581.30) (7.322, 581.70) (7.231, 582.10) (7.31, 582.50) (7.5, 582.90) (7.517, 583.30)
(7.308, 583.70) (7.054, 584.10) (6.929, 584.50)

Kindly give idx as 0.22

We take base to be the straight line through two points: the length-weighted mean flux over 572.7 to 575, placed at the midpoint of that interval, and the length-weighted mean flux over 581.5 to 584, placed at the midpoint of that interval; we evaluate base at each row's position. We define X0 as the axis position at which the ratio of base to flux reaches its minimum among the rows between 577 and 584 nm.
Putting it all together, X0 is 579.30 nm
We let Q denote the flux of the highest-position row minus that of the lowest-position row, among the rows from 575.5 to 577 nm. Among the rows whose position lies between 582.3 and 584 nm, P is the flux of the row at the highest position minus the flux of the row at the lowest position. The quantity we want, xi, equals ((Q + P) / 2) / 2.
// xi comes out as -0.01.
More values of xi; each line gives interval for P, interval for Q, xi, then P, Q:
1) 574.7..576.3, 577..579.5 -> 0.07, -0.4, 0.68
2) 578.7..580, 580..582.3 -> -0.04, 0.2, -0.35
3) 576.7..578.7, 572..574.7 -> 0.06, 0.0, 0.28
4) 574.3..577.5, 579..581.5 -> -0.16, -0.4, -0.26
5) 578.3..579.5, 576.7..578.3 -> 0.12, 0.7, -0.18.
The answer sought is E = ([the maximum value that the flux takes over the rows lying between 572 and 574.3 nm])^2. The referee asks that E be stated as 54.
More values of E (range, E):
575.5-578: 50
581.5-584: 57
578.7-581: 59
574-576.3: 54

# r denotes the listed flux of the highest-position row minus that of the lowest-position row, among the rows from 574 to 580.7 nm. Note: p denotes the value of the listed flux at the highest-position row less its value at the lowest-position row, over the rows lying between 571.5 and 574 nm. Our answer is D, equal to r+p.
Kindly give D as 0.5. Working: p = 0.37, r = 0.16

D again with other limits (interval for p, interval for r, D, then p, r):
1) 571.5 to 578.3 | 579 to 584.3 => -0.8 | -0.13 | -0.62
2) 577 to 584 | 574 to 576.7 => -0.2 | 0.31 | -0.47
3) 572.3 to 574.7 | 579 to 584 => -0.2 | 0.17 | -0.36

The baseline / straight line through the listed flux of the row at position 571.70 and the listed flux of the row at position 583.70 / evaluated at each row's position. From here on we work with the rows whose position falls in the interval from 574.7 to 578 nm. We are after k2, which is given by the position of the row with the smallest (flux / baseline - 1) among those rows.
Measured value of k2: 577.70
